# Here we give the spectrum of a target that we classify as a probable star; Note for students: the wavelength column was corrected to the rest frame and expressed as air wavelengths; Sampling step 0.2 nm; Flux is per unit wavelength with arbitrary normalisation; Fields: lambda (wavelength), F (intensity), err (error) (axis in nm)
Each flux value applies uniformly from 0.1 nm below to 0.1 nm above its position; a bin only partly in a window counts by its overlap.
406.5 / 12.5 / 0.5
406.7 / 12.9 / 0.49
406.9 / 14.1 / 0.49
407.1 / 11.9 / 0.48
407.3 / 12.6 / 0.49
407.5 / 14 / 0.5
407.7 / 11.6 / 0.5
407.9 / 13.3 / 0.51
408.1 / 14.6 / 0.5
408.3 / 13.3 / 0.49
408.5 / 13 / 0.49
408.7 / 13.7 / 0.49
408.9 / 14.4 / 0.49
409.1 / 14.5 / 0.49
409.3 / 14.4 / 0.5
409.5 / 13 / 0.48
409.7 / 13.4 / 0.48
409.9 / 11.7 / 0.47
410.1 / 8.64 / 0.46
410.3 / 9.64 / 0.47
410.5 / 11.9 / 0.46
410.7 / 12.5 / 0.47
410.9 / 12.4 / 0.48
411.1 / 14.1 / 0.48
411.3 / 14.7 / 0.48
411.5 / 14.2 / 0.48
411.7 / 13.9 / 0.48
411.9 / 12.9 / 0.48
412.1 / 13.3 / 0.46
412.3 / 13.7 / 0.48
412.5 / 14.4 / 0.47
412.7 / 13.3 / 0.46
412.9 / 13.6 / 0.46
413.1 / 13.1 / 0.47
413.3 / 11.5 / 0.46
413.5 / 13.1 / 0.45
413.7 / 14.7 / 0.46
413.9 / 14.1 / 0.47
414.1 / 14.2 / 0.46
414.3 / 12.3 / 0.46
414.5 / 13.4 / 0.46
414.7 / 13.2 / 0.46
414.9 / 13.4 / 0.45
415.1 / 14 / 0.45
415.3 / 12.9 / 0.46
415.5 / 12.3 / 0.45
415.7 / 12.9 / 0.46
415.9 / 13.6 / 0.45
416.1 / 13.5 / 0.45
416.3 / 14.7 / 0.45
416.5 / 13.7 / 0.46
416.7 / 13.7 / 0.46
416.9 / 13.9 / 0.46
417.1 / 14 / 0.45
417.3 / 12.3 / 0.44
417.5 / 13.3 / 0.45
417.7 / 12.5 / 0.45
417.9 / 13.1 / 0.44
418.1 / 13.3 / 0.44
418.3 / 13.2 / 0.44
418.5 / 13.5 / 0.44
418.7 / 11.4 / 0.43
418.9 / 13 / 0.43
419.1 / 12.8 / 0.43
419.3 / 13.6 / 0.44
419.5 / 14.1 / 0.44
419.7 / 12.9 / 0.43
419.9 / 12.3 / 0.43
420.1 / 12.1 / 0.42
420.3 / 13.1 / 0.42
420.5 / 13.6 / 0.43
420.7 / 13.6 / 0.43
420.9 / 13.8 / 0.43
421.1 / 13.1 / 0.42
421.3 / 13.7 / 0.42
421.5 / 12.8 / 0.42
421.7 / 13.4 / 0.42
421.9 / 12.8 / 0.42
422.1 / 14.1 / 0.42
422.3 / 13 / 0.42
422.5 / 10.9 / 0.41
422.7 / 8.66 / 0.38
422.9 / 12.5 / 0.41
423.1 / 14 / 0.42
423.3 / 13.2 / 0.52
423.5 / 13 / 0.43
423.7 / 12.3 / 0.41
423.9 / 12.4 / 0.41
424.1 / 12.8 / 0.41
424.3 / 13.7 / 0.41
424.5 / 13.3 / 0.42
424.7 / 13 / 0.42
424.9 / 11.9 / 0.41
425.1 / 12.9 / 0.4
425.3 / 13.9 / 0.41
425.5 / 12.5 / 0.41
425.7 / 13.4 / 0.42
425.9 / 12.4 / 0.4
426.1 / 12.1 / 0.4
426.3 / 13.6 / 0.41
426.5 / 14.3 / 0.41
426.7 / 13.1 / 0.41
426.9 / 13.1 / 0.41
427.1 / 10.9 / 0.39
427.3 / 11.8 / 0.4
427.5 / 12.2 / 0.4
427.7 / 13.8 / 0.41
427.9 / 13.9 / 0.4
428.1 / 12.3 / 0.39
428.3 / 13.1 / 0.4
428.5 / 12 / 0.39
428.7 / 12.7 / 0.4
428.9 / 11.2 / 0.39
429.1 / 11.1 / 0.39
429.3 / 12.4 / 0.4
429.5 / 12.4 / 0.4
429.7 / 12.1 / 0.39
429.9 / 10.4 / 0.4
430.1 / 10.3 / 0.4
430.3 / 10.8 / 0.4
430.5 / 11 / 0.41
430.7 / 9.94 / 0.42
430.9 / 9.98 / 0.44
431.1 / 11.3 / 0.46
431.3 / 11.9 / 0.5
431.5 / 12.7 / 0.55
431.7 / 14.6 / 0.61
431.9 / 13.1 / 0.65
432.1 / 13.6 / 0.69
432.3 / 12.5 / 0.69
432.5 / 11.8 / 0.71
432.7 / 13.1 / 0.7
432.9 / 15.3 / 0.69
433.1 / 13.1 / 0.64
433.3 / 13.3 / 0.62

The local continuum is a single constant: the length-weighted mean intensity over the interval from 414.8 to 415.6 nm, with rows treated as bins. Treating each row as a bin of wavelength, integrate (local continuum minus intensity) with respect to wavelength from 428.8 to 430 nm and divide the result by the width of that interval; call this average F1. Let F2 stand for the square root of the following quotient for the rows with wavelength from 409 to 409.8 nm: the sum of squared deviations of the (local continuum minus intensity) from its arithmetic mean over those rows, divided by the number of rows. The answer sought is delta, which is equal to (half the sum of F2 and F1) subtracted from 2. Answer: 0.9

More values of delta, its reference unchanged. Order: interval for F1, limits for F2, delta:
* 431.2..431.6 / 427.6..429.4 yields 1.1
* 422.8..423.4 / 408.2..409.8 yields 1.7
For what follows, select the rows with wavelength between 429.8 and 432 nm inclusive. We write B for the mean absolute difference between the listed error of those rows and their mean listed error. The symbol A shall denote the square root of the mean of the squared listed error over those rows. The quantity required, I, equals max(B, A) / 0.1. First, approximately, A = 0.48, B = 0.074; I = 4.8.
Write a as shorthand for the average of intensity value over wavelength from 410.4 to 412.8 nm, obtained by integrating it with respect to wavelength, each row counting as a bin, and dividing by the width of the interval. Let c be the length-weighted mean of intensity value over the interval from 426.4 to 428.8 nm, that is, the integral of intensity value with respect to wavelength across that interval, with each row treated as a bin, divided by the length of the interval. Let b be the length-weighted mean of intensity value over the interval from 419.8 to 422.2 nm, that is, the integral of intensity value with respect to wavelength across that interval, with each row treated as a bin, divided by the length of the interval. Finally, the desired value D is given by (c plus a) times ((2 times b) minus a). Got 340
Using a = 13.4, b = 13.2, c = 12.8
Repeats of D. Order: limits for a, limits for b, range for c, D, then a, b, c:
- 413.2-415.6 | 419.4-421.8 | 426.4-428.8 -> 342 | 13.3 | 13.2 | 12.8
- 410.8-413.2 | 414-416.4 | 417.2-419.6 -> 349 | 13.6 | 13.4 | 13.0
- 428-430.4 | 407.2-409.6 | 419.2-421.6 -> 383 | 11.7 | 13.5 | 13.2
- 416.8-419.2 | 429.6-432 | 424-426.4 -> 260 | 13.0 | 11.5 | 13.0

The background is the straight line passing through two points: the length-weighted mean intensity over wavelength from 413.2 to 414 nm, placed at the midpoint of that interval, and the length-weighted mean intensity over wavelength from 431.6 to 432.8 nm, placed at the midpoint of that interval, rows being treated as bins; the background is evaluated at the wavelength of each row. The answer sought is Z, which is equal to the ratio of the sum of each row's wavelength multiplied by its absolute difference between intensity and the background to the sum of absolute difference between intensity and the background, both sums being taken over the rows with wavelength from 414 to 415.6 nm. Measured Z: 414.80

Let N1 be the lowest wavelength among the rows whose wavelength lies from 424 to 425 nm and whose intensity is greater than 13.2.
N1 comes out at 424.3 nm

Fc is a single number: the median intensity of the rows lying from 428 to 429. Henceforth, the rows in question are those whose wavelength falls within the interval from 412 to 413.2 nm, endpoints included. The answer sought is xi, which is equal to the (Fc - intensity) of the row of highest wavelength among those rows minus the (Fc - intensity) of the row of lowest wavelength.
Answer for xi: 0.2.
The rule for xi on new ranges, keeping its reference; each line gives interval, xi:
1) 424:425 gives 0.9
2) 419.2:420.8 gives 0.0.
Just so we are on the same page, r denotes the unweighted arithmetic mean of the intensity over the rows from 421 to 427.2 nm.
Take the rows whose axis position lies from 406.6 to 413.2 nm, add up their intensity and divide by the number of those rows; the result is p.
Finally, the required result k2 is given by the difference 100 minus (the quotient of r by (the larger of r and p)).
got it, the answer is 99.02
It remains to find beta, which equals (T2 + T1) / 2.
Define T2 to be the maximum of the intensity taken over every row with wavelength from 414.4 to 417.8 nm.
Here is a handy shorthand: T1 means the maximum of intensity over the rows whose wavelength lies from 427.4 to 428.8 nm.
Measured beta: 14.3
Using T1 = 13.9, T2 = 14.7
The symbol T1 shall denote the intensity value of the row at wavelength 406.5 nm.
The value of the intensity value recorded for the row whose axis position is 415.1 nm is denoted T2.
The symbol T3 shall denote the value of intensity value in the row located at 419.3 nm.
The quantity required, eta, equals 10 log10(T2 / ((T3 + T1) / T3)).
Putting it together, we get 8.6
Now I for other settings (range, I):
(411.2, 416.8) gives 4.6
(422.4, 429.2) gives 4.1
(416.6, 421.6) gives 4.4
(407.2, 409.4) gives 5.0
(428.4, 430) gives 4.0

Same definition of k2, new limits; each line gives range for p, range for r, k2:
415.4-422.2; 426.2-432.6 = 99.08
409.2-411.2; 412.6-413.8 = 99.00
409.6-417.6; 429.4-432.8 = 99.10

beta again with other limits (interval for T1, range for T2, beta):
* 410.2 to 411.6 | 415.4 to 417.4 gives 14.7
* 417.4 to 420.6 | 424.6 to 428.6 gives 14.2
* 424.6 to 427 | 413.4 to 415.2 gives 14.5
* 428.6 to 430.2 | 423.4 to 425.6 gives 13.3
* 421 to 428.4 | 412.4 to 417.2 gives 14.5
